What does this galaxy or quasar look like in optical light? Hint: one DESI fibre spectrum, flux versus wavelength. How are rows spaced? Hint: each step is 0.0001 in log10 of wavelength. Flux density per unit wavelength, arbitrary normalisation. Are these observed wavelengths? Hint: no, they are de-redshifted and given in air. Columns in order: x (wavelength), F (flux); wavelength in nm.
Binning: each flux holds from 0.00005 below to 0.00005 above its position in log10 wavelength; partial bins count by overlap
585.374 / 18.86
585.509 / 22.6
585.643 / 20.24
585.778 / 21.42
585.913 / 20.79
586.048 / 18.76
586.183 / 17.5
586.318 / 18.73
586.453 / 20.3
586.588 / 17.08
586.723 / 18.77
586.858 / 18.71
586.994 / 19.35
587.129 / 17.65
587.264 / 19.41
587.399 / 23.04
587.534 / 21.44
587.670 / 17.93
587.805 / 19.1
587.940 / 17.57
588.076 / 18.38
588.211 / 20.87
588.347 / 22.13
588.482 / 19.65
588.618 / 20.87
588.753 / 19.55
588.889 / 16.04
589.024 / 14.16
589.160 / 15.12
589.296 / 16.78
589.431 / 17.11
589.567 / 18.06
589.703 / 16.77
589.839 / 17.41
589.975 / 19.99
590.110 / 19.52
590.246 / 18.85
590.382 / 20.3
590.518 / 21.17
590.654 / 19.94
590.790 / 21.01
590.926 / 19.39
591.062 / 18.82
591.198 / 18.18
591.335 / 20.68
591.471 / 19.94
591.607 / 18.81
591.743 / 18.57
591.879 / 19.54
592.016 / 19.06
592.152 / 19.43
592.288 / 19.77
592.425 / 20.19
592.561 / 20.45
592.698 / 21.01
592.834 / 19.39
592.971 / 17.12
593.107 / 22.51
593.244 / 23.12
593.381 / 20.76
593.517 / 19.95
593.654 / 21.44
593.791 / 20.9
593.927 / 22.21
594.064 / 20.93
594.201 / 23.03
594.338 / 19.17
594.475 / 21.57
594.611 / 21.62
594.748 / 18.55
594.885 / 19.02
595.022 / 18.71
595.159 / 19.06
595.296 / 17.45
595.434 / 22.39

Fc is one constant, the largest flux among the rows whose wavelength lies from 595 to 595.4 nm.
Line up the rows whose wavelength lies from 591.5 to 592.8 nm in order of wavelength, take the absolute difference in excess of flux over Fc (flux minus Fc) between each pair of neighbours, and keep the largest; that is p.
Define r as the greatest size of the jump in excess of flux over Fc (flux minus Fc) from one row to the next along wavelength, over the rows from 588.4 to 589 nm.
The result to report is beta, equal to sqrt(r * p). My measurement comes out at 1.8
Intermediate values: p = 1.0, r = 3.5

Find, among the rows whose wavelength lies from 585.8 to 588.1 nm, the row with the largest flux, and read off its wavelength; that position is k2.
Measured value 587.399 nm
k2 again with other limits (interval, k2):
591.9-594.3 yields 593.244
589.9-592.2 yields 590.518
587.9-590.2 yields 588.347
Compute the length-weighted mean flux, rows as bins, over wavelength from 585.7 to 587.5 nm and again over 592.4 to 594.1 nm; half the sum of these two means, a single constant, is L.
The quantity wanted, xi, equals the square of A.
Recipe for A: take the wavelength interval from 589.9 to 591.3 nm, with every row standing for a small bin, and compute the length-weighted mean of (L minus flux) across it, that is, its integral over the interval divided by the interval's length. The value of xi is 0.1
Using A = 0.4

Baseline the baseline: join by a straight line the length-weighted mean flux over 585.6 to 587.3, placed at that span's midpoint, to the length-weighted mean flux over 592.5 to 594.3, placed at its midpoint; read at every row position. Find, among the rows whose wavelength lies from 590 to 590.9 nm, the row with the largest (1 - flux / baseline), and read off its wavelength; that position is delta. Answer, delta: 590.246 nm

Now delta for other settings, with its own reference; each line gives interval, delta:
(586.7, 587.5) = 587.129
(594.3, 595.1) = 594.748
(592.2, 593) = 592.971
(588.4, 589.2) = 589.024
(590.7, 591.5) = 591.198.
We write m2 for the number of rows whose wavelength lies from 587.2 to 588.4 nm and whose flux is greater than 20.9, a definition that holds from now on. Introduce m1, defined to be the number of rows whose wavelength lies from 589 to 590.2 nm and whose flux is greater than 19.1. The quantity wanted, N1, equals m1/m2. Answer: 0.7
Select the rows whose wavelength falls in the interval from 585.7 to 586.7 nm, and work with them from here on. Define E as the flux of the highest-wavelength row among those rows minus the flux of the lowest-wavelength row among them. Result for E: -4.3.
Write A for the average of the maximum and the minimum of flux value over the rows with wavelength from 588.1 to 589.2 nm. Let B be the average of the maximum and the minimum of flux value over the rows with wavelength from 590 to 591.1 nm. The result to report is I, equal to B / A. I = 1.10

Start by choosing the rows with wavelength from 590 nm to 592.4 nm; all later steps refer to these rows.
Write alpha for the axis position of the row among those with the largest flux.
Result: 590.518 nm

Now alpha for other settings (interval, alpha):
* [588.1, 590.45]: 588.347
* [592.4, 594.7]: 593.244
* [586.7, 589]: 587.399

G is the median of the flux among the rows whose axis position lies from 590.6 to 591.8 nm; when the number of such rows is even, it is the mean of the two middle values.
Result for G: 19.4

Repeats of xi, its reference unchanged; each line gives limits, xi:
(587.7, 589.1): 1.7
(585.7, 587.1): 1.0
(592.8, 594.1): 0.6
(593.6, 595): 0.5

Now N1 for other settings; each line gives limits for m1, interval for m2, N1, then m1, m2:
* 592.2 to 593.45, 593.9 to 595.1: 1.6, 8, 5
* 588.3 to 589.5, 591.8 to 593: 4.0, 4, 1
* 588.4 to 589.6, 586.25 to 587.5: 3.0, 3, 1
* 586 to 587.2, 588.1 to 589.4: 2.0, 2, 1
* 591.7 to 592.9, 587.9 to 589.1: 7.0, 7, 1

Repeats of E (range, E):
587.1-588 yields -0.1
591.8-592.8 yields 1.5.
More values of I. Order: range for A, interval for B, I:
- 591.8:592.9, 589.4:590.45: 0.93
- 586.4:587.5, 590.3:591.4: 0.98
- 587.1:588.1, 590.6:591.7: 0.97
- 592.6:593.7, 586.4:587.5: 1.00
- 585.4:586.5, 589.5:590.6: 0.95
